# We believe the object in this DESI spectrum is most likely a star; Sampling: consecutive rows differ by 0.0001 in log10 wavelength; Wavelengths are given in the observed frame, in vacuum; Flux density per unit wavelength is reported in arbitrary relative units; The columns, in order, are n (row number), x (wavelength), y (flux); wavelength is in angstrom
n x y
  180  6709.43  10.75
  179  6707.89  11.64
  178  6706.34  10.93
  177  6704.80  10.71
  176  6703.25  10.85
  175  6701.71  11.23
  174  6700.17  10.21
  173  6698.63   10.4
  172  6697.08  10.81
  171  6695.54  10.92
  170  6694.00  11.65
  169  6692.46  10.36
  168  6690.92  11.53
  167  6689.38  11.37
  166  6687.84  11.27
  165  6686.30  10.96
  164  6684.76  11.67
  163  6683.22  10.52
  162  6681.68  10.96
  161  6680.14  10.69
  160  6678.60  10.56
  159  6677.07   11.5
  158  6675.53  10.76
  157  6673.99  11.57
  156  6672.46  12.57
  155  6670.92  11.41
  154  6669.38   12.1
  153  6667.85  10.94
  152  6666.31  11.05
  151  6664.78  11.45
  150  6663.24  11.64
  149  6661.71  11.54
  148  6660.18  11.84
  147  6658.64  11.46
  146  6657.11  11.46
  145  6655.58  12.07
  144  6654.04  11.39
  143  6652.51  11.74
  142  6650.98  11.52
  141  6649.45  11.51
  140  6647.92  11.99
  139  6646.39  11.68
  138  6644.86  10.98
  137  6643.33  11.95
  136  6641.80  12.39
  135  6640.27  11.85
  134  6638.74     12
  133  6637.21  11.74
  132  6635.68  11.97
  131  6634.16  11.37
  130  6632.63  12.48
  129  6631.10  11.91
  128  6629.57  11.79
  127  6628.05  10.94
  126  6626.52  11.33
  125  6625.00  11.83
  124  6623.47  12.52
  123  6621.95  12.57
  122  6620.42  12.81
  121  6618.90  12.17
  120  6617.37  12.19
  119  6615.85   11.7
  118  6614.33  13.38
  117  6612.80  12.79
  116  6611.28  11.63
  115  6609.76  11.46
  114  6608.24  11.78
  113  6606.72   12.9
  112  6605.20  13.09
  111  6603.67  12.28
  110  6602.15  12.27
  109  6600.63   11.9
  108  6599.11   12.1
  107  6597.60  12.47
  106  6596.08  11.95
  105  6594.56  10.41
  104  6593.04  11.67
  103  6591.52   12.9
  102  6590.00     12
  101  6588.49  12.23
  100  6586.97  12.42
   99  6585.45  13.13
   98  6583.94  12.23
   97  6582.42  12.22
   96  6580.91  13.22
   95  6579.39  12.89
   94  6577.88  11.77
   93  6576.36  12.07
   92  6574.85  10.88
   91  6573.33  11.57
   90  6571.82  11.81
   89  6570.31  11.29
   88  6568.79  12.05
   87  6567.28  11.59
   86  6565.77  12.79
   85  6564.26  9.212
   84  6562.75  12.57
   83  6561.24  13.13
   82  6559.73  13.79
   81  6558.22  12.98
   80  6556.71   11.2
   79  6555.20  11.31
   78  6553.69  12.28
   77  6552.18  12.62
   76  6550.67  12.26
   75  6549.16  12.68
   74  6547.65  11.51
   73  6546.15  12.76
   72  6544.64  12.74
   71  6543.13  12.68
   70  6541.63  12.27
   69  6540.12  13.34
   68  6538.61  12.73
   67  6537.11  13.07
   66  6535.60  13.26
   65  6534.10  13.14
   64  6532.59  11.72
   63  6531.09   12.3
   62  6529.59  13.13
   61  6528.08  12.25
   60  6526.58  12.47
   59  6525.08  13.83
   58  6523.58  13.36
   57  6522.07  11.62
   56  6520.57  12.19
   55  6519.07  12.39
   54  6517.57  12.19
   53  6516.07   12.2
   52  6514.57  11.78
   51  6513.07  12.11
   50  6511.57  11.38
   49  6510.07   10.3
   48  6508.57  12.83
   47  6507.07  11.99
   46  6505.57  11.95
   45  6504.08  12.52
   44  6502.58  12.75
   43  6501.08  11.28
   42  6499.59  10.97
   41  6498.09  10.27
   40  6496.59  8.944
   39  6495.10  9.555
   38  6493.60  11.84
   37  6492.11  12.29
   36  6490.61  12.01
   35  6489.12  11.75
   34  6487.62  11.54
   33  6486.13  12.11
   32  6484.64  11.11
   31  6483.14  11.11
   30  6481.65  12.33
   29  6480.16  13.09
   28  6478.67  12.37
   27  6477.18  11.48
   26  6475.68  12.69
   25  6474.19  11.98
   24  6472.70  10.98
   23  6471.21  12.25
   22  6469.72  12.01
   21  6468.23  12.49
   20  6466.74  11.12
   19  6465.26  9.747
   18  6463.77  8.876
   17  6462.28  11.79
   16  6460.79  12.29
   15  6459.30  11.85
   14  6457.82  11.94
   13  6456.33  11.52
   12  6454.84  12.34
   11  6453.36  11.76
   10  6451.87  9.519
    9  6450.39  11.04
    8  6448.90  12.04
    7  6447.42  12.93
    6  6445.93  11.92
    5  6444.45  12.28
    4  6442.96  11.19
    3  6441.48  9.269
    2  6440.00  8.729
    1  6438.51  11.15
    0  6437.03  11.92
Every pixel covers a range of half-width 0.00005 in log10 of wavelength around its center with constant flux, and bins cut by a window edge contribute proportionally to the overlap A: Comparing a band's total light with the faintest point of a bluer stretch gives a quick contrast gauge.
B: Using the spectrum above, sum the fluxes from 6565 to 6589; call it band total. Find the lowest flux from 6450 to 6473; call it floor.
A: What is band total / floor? 21.9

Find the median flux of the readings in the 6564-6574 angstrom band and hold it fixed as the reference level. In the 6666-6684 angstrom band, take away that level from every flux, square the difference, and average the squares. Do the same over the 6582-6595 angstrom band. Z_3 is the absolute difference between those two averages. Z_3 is 0.33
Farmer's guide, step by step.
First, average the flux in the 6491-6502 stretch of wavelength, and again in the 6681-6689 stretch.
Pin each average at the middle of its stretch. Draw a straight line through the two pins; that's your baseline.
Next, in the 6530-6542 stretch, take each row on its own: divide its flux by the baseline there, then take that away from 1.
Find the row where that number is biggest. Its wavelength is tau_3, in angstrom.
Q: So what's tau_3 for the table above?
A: 6532.59 angstrom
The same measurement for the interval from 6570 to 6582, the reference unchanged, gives 6574.85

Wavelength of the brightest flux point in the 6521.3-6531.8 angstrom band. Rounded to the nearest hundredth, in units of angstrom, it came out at 6525.08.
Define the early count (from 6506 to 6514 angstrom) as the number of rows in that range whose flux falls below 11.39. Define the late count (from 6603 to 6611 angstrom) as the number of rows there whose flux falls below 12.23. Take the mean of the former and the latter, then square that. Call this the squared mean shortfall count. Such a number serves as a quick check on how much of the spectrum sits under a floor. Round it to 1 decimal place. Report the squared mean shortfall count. 4.0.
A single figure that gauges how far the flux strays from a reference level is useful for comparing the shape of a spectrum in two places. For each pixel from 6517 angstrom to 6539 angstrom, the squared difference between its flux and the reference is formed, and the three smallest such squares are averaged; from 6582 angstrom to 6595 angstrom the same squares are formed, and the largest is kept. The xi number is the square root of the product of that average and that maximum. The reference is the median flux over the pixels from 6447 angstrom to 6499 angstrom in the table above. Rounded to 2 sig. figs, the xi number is 0.36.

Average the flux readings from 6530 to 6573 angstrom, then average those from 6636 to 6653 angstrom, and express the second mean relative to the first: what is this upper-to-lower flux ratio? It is 0.95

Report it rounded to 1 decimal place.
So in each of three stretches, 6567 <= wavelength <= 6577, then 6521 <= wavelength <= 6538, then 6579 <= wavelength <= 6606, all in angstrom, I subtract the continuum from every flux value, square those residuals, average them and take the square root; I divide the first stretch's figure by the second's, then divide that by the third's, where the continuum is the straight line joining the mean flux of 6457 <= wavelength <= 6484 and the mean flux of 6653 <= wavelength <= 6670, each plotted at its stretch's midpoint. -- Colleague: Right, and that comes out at 0.3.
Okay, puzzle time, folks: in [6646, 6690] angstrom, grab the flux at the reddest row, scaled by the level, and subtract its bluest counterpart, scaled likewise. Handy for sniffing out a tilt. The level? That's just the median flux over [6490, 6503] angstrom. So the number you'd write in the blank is -0.03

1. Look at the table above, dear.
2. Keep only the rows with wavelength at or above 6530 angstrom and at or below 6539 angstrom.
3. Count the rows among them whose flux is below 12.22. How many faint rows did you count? 1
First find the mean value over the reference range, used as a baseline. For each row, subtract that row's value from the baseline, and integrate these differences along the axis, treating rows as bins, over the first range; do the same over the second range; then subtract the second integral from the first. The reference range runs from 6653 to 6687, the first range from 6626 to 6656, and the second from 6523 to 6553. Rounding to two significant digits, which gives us 29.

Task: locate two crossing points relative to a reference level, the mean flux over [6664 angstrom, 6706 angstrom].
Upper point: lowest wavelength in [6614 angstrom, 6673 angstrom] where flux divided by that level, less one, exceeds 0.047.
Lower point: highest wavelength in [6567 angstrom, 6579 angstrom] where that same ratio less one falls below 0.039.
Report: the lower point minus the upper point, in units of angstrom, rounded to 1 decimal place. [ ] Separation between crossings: -39.5 angstrom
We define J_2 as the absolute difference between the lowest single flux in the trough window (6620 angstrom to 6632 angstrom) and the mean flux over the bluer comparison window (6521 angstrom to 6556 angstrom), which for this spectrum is 1.6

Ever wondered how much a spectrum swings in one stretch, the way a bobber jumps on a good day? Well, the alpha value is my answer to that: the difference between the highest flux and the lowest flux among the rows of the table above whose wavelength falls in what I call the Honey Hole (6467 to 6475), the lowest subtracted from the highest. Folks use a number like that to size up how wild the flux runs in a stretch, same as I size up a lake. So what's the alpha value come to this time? 1.5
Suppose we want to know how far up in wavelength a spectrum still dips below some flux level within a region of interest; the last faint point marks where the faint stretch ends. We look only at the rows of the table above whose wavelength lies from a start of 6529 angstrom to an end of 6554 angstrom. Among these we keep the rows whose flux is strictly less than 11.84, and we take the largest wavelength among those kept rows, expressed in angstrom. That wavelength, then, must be 6547.65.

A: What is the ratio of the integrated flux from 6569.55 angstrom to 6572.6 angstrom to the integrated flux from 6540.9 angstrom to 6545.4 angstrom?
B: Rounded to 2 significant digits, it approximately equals 0.62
